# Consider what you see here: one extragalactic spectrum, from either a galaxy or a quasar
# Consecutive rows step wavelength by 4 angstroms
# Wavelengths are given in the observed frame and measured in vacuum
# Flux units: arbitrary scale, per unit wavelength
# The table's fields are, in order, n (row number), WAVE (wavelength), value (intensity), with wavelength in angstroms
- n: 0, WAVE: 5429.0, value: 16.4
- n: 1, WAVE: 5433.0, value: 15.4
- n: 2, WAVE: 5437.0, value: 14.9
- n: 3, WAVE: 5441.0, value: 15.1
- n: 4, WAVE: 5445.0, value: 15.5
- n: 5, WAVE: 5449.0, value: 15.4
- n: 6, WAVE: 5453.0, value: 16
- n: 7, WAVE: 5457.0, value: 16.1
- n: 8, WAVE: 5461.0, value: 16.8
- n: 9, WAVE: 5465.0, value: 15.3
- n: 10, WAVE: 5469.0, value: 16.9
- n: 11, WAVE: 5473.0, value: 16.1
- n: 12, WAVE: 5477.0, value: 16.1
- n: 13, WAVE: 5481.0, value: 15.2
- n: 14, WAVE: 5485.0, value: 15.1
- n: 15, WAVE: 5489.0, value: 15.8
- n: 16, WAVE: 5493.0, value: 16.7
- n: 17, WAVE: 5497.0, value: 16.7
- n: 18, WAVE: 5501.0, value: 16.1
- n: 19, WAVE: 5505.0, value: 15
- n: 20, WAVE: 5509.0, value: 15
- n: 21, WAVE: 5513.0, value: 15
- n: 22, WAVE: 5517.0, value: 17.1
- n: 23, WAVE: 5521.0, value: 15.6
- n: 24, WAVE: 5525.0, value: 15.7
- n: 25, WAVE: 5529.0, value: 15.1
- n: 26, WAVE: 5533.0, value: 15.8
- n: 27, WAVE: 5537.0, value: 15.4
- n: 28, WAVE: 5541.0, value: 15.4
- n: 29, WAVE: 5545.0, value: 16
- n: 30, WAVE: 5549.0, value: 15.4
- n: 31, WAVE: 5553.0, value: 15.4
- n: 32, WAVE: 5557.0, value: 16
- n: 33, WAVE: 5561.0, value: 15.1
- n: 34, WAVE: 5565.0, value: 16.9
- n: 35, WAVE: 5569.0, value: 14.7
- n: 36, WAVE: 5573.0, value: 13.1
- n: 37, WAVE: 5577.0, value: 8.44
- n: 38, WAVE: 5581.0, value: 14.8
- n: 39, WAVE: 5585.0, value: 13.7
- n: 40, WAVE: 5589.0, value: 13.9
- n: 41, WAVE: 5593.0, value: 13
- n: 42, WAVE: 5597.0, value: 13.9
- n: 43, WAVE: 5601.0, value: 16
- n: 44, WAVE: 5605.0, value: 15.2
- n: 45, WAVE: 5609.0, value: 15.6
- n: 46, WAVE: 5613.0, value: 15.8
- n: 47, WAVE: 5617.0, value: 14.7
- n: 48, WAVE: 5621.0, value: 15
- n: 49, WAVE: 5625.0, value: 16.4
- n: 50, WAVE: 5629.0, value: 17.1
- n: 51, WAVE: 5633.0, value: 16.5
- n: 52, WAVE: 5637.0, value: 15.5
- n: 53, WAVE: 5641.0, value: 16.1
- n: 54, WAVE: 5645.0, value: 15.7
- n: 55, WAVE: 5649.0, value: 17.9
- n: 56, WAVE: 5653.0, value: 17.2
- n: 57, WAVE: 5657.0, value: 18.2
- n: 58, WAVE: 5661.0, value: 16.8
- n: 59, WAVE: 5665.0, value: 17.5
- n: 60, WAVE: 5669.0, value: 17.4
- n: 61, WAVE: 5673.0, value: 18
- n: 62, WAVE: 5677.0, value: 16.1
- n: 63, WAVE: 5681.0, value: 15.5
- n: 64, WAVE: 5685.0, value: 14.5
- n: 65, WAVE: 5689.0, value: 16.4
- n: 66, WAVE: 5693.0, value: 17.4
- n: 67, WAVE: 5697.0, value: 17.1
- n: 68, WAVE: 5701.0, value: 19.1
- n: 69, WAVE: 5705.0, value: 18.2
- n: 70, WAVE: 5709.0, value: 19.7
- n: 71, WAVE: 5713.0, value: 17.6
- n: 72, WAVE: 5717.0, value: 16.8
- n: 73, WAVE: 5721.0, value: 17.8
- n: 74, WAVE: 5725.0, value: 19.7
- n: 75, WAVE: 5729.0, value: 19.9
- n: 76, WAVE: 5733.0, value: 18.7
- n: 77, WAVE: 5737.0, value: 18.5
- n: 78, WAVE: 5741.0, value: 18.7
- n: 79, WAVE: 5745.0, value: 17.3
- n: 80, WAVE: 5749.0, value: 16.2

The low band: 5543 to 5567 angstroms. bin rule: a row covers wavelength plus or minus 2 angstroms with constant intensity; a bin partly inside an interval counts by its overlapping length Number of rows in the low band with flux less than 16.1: 5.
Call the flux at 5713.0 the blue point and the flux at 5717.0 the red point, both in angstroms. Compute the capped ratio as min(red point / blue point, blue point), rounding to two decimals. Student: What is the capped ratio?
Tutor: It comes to 0.95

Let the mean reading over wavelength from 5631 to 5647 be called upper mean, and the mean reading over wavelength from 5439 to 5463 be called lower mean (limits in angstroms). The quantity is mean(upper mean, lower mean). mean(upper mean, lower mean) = 15.9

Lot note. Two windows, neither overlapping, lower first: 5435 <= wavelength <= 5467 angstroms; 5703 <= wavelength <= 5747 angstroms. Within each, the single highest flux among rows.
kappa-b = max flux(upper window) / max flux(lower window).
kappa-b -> 1.18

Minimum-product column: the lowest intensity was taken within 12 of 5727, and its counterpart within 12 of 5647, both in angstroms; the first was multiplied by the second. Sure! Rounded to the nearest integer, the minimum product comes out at 260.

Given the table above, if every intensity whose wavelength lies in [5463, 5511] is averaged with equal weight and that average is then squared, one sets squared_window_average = 251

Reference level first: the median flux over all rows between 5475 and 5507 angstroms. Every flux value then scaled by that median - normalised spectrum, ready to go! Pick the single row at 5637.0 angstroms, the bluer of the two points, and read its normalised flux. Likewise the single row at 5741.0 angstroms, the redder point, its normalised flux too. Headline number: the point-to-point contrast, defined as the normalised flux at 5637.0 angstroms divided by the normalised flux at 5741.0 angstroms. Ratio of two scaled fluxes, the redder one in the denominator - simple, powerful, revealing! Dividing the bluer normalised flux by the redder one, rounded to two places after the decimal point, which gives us 0.83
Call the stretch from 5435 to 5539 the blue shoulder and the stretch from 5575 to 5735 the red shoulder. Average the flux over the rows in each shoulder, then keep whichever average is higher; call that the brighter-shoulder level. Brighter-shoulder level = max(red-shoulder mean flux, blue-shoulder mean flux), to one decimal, 16.4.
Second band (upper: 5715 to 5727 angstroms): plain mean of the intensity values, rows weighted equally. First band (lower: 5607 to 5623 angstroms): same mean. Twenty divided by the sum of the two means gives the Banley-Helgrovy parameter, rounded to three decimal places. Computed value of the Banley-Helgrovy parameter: 0.599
